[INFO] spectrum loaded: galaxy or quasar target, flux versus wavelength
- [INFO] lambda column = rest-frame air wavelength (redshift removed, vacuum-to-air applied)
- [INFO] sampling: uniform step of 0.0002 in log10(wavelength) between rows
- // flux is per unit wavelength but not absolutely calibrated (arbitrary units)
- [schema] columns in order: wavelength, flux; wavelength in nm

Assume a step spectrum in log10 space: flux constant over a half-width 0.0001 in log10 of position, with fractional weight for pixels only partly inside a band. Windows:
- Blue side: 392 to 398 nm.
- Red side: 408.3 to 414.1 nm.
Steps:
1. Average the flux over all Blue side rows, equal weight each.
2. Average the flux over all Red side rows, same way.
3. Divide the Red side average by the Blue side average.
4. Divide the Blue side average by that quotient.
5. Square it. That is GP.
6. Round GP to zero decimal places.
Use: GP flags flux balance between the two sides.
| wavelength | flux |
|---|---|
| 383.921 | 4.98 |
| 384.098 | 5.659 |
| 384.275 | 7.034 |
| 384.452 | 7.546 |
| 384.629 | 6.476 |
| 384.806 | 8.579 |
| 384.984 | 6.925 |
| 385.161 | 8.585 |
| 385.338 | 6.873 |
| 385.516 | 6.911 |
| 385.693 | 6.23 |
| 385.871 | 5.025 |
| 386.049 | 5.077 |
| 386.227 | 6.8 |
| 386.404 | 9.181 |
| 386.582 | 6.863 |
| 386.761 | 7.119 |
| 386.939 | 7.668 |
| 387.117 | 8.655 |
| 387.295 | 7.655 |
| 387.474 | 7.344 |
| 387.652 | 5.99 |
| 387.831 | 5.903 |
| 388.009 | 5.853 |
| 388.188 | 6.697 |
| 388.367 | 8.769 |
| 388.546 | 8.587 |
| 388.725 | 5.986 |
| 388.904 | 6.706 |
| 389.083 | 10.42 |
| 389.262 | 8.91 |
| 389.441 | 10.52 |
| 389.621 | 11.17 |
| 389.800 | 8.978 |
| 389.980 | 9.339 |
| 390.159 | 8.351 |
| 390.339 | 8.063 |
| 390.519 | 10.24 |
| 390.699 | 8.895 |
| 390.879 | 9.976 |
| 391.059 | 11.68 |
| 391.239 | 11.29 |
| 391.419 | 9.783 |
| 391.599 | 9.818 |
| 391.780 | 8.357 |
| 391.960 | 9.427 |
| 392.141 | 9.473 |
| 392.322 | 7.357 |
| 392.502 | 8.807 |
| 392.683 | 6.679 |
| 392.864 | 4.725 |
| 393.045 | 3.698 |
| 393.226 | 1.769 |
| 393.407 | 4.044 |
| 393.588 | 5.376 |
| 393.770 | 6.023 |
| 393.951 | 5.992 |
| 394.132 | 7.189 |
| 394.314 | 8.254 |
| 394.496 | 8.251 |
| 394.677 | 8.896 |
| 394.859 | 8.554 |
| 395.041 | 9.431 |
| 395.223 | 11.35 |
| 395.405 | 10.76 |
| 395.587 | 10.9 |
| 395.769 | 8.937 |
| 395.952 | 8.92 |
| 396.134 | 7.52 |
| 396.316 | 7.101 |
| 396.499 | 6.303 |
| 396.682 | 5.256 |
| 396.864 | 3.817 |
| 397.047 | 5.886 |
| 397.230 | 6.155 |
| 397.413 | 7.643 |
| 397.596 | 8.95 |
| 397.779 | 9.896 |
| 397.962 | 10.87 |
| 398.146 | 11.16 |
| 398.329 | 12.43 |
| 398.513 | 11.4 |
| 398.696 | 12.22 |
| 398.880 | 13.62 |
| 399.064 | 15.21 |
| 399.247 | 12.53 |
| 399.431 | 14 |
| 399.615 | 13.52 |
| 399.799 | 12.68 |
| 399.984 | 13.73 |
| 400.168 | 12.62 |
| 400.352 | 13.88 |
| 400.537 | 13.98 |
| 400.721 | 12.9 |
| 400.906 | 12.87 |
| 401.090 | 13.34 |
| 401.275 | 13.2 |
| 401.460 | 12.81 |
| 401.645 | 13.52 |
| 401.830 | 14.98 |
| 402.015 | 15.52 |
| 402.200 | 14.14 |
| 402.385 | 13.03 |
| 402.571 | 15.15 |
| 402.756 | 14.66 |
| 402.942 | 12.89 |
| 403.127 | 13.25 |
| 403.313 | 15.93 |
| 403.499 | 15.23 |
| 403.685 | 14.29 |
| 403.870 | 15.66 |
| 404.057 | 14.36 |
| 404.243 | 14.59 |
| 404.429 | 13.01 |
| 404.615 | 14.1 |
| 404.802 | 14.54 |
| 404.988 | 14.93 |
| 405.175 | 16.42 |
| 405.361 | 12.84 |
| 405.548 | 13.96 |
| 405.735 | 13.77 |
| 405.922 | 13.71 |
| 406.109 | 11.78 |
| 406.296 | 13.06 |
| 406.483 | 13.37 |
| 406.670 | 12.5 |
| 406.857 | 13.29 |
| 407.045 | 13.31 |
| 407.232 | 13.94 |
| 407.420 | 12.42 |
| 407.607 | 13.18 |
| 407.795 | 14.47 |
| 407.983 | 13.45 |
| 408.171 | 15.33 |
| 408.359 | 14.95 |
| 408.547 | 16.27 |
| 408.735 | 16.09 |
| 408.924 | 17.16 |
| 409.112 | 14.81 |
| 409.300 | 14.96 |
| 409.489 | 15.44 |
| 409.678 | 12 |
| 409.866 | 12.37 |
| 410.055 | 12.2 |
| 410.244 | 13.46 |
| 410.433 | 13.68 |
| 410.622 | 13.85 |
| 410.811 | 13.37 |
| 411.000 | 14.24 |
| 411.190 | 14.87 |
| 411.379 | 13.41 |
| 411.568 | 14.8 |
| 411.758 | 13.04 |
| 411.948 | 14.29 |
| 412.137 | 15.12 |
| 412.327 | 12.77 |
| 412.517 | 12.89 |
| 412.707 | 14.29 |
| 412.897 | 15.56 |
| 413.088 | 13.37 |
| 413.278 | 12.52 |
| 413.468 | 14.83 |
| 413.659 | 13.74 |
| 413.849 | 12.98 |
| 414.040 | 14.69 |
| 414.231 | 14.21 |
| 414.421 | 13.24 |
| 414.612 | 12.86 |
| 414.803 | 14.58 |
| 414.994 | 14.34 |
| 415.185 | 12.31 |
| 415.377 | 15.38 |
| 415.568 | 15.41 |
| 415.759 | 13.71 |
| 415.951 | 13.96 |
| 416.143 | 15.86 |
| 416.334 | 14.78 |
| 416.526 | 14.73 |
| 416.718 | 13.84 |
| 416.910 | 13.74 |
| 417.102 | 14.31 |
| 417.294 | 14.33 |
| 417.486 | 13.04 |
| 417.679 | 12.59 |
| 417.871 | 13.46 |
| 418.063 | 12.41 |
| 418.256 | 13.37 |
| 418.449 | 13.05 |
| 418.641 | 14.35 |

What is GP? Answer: 15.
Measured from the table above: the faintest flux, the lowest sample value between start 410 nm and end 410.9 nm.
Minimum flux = 12.2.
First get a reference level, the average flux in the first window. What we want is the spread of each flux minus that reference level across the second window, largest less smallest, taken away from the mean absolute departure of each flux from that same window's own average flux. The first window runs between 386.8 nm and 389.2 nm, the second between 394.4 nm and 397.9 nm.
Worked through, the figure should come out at -5.9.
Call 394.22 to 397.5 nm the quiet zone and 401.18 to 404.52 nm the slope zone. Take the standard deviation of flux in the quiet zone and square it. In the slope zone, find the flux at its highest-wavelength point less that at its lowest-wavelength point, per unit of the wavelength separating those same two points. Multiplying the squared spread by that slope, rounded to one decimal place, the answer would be -0.2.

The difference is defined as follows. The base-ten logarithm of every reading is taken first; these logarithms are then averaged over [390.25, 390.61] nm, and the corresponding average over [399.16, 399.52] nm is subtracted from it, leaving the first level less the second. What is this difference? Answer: -0.16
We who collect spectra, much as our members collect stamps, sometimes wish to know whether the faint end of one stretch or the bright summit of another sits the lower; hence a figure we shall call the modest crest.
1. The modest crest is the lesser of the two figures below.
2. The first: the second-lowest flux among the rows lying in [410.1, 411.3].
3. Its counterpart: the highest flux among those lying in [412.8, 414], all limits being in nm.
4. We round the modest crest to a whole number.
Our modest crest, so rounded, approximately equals 13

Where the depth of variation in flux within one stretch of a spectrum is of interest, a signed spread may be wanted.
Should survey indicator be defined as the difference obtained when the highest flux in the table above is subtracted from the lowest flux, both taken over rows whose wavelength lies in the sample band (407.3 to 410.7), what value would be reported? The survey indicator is -5.2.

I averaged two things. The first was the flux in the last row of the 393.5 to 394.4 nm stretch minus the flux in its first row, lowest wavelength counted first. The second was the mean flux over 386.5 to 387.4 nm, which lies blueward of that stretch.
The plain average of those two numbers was 5.2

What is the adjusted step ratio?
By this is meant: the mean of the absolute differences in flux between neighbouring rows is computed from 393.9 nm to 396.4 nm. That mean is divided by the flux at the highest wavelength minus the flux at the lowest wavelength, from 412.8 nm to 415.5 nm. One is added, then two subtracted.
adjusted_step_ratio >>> -5.5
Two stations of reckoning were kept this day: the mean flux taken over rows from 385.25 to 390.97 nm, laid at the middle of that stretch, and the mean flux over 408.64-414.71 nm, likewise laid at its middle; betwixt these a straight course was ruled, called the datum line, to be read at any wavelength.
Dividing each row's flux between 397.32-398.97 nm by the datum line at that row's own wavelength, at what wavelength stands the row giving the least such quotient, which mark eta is 397.413 nm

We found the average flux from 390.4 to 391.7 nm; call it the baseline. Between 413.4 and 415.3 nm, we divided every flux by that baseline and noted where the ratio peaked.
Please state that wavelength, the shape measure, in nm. 413.468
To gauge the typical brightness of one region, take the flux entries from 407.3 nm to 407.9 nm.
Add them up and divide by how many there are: 13.4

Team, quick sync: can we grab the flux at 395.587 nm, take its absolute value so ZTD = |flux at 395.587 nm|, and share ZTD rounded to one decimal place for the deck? 10.9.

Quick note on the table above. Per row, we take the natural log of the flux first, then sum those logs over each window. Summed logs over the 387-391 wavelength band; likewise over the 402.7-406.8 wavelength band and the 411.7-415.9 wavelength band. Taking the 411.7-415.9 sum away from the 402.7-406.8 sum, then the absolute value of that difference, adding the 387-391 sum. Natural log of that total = 3.84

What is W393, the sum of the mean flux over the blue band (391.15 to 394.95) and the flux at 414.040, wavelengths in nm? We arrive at 22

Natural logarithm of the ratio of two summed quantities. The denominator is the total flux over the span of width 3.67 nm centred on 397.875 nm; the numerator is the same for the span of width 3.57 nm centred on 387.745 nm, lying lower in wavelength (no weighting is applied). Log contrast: -0.3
